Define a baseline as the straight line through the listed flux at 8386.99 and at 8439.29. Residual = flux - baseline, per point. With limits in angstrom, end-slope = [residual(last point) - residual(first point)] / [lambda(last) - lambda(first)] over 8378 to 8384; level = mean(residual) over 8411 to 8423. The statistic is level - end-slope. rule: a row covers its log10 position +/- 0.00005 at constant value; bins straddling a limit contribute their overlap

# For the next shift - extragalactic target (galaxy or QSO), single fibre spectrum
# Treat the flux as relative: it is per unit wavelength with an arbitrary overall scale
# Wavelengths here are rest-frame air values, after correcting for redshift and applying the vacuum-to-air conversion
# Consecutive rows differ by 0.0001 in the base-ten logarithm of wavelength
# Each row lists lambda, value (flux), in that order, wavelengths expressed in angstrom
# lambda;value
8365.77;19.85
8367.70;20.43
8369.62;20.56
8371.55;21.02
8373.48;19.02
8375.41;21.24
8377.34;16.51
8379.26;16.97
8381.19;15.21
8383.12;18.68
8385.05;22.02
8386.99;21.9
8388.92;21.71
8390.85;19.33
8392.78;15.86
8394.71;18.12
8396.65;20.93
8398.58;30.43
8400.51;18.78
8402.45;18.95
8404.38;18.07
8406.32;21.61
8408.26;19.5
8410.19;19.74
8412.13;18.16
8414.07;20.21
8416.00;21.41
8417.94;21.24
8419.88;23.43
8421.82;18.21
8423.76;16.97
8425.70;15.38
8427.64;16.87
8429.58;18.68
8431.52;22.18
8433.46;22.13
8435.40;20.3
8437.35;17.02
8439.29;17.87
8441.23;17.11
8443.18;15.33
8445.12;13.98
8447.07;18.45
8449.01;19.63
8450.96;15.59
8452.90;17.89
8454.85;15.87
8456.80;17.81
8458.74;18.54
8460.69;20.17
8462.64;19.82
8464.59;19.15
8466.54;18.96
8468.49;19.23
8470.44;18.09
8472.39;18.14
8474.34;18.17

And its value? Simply 0.3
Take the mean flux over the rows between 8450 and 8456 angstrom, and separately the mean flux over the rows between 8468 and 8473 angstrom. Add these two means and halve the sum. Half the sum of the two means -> 17.5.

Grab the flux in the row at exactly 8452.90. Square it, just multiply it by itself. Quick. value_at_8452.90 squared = 320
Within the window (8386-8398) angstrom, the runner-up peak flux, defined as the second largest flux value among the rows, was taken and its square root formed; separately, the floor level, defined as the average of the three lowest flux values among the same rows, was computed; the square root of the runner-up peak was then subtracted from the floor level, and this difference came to 13.1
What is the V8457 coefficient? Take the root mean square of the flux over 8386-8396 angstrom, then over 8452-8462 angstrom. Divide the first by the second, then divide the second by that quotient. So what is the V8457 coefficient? 16.8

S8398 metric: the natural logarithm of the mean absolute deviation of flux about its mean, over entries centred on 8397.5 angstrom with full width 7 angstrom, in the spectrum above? 1.4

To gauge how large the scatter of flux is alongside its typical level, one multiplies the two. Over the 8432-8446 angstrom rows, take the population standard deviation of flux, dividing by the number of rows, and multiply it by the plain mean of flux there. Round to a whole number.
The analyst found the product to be 46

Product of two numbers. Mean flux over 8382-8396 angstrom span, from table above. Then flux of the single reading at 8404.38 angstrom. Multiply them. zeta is 355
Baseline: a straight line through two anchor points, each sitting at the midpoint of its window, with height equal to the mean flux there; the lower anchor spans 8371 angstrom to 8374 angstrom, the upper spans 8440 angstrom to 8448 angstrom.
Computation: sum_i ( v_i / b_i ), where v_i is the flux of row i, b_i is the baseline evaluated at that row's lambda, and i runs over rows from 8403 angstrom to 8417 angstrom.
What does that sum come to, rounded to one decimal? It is 7.7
